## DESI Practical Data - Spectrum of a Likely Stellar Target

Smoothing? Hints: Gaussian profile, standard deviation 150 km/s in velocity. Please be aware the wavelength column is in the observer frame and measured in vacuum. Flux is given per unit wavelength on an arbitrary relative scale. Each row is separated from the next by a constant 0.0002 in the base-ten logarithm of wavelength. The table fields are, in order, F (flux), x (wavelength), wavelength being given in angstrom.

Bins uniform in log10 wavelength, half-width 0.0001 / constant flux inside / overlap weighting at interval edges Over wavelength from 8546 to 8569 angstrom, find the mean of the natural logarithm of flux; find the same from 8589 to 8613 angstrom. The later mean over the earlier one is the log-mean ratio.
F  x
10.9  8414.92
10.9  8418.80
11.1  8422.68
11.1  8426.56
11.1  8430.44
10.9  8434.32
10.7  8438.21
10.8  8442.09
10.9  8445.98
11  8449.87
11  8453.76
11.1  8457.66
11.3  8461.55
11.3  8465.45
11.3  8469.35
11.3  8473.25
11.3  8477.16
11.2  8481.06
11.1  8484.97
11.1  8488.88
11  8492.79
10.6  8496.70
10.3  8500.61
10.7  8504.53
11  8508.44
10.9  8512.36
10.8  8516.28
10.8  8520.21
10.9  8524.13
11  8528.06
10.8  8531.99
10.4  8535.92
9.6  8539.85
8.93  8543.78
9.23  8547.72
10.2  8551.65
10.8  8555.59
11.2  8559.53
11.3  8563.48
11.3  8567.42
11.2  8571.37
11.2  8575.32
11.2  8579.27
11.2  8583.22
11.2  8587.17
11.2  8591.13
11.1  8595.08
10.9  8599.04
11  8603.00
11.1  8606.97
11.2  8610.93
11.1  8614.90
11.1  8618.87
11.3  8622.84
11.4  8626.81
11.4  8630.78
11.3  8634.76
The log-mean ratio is 1.02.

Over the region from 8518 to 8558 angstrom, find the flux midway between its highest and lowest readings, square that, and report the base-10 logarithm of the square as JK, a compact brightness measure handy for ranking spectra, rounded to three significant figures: 2.00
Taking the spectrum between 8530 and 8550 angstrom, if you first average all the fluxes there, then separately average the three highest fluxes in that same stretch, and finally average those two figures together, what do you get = 10.0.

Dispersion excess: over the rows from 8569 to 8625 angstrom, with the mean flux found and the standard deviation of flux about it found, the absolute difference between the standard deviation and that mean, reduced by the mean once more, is -0.10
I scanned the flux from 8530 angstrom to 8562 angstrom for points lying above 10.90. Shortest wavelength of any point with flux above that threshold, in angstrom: 8559.53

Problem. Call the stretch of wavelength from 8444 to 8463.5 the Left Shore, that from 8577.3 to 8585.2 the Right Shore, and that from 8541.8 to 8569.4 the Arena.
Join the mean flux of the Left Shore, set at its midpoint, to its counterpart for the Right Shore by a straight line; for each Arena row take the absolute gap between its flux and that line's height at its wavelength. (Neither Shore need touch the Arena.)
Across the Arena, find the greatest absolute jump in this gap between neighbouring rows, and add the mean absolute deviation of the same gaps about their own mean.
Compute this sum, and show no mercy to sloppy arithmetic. 1.73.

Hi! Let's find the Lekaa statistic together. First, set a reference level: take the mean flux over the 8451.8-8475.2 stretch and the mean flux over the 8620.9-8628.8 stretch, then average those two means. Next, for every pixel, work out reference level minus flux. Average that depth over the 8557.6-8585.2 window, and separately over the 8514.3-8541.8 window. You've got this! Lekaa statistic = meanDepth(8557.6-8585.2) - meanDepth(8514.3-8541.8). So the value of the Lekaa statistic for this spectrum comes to -0.6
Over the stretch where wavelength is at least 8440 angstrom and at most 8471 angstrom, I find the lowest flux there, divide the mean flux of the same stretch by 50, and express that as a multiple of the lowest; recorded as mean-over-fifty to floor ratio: 0.0205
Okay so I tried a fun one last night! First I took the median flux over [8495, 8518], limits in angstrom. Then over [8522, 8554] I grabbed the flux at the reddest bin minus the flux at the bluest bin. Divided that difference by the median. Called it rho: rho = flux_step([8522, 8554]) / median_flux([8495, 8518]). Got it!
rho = -0.065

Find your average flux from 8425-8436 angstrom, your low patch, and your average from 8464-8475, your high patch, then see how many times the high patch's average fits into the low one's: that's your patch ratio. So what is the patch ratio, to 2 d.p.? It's 0.98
